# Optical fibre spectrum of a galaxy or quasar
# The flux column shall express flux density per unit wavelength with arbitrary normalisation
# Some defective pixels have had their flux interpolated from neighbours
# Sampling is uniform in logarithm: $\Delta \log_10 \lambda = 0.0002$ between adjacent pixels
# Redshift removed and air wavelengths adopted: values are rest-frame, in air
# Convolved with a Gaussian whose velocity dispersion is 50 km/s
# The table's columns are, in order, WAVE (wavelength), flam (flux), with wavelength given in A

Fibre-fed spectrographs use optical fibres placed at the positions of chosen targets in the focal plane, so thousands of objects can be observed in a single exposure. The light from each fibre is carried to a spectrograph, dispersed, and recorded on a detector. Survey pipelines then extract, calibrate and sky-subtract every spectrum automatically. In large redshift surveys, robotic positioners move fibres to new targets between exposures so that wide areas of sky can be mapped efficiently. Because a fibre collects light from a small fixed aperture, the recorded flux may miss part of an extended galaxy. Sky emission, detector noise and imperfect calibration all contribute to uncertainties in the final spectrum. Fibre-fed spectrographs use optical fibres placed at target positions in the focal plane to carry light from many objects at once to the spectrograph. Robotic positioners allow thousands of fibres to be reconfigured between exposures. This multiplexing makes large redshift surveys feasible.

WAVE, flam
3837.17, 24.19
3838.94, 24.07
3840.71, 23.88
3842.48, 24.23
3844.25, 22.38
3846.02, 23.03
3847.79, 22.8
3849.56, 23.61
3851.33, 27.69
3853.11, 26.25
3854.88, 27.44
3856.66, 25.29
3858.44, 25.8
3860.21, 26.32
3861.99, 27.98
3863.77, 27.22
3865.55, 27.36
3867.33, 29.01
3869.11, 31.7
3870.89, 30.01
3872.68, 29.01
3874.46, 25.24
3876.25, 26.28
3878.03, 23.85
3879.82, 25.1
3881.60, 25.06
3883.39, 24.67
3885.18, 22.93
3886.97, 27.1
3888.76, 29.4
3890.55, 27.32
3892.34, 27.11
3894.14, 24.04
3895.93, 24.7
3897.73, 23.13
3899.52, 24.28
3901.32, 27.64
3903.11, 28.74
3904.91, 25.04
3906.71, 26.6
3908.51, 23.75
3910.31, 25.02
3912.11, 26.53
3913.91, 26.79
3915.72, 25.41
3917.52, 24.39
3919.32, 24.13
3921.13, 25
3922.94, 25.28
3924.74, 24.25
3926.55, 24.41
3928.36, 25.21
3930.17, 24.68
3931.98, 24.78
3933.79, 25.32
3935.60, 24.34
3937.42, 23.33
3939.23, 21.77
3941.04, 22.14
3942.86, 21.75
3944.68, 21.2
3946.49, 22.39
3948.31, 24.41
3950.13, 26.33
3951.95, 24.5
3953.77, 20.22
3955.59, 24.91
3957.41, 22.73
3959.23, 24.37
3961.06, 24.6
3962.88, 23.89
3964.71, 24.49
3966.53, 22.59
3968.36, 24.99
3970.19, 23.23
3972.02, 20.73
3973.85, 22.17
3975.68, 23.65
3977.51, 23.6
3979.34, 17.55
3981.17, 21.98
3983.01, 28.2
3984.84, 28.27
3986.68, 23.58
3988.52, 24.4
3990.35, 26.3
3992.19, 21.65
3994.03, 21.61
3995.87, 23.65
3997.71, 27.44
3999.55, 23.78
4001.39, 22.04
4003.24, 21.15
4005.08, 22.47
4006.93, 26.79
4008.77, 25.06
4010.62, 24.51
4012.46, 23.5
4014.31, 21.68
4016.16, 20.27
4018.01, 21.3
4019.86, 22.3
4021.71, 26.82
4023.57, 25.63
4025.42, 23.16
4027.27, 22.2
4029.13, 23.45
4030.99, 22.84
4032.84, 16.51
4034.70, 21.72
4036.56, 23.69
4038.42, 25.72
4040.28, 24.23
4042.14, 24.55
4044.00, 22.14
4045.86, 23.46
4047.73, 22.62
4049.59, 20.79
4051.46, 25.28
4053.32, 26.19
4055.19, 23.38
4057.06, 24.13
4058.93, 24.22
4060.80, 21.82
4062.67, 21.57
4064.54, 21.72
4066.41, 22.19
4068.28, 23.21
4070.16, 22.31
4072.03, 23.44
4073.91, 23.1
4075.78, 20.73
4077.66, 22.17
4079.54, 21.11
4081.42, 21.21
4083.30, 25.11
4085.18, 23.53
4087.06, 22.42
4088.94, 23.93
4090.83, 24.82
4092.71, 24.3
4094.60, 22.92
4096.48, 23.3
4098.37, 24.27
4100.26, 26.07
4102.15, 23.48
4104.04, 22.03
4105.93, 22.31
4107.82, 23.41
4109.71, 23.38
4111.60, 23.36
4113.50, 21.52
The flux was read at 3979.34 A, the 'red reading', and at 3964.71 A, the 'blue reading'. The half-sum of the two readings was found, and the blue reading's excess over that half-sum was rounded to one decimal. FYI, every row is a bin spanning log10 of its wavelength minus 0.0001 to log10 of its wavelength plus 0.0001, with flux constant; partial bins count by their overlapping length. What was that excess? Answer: 3.5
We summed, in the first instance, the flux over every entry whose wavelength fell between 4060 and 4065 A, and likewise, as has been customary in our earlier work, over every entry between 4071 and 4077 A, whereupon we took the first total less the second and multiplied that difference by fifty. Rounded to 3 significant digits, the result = -108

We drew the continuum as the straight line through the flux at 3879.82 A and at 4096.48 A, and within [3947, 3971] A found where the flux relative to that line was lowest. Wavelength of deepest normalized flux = 3953.77 A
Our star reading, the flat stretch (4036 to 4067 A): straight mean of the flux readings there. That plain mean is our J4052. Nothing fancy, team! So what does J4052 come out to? 23.4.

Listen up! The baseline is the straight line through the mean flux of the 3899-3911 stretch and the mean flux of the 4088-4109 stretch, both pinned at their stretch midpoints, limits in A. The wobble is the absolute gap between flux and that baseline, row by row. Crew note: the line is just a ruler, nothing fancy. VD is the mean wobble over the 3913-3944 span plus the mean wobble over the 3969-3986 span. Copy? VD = 4.7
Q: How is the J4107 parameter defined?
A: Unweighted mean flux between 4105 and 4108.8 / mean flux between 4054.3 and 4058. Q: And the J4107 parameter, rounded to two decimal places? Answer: 0.96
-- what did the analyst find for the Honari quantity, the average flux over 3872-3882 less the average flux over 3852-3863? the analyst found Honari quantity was -0.8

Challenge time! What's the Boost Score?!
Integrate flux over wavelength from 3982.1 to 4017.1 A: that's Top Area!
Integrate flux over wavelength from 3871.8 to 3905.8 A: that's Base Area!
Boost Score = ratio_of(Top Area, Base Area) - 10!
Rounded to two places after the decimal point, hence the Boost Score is -9.04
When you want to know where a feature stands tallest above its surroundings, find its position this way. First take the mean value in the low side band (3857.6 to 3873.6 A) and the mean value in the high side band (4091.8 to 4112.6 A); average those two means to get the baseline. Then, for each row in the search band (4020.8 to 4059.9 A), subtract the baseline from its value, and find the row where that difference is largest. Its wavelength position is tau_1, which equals 4021.71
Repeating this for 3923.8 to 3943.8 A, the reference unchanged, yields 3933.79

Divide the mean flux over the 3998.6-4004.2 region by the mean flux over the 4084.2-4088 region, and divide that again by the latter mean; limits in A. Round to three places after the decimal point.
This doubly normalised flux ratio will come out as 0.042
